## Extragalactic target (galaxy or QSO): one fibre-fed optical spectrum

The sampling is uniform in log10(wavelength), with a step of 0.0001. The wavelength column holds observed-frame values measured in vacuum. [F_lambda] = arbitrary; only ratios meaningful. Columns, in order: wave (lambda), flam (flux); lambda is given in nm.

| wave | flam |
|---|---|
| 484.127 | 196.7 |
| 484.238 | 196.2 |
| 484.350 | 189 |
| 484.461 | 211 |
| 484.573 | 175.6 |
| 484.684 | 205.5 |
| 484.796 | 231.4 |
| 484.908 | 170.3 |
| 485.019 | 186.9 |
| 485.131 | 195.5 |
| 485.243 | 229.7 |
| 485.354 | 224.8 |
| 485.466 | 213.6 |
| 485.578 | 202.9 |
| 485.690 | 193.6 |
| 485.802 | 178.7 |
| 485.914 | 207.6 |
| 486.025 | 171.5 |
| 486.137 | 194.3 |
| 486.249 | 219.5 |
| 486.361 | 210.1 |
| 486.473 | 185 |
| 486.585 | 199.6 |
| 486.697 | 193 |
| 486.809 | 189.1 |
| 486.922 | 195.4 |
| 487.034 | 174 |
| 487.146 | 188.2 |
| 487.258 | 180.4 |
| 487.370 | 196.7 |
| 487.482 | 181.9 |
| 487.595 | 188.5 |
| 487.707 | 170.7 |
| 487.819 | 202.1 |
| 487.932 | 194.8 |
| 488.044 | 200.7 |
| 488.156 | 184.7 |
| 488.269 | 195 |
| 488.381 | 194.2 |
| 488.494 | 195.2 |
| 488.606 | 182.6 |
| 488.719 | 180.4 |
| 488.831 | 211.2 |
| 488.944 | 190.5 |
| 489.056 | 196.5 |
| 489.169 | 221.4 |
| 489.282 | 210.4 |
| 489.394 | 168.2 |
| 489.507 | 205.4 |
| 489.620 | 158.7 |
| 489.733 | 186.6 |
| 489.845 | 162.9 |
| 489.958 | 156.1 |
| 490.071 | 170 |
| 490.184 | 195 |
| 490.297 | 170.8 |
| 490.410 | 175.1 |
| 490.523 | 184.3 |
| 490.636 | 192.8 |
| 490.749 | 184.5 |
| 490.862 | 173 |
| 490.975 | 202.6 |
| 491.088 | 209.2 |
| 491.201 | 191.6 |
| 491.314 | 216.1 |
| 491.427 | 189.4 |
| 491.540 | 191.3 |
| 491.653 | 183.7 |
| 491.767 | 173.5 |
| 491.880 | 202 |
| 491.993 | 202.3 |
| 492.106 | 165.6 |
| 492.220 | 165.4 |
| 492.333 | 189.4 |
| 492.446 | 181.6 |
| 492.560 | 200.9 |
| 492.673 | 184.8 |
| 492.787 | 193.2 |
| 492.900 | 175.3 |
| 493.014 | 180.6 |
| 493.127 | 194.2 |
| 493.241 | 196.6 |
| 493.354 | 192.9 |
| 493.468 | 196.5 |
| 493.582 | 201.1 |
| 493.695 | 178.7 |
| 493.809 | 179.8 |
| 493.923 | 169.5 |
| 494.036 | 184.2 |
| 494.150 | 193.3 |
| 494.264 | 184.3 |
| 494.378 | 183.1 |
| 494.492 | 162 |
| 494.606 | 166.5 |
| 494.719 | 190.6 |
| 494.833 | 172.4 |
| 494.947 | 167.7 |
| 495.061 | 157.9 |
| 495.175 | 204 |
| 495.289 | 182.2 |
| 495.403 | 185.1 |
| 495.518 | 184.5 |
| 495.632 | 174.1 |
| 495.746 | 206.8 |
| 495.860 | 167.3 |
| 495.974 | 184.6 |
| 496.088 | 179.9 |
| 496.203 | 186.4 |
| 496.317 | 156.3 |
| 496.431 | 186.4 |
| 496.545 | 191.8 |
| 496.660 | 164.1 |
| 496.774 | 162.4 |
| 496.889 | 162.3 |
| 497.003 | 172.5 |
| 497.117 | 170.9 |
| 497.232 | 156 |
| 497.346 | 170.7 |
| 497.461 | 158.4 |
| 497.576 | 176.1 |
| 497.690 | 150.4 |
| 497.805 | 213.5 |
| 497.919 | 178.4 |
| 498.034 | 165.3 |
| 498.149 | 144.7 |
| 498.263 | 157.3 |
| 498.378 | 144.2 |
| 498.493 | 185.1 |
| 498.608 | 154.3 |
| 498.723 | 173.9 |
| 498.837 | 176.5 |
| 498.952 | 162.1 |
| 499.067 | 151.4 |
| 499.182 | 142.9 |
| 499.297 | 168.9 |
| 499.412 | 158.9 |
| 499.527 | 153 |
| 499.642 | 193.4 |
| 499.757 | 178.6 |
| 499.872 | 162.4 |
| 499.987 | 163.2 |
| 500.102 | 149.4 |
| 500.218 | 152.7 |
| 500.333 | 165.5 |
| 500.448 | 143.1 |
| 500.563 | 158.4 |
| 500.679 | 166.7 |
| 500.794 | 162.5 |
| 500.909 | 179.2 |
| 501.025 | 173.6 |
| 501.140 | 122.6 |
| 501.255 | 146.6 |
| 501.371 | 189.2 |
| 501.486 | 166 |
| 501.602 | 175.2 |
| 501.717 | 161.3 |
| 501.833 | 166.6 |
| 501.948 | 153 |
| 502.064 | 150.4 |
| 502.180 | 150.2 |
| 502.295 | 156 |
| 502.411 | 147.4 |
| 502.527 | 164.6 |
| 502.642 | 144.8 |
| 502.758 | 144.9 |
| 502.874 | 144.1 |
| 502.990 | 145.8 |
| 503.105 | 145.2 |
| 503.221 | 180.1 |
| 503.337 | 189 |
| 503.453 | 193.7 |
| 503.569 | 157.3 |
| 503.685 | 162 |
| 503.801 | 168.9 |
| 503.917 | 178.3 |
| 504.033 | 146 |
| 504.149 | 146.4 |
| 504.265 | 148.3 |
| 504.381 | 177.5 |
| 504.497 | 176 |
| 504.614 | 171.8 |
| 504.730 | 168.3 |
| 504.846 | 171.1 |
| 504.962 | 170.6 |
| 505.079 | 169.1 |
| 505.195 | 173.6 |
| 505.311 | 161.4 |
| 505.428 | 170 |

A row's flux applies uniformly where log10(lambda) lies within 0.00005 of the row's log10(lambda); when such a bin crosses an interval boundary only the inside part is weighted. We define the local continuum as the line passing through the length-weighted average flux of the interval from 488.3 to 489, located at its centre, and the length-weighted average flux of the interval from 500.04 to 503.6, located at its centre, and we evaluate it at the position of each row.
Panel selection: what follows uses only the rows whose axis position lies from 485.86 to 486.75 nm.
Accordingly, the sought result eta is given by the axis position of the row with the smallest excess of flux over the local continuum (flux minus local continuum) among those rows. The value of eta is 486.025 nm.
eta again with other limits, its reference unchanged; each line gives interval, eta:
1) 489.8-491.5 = 489.958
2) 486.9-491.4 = 489.958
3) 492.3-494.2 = 493.923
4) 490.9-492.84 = 492.106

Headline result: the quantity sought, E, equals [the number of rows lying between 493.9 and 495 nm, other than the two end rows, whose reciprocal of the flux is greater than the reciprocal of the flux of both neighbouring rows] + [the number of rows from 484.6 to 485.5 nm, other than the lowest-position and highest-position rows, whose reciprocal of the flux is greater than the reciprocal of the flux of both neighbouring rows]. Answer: 2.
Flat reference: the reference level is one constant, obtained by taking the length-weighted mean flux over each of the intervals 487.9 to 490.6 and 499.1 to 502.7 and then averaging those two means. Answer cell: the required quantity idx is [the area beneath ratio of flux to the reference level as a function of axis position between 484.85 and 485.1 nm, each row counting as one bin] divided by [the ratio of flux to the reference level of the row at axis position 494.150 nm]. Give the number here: 0.23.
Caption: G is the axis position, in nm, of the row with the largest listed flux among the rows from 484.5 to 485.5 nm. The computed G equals 484.796 nm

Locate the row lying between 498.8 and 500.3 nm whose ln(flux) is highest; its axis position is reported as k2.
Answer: 499.642 nm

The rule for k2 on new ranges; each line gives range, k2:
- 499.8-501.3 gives 500.909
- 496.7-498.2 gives 497.805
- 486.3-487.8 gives 486.361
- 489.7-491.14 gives 491.088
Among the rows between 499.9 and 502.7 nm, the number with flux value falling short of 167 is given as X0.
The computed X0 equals 20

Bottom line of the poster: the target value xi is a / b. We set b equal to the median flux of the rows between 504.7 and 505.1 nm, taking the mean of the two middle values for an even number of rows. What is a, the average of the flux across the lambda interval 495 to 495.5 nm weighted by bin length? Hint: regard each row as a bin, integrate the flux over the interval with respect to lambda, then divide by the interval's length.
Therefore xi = 1.07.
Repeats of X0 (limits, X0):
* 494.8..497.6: 7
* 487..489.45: 0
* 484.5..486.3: 0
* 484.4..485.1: 0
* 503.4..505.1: 5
